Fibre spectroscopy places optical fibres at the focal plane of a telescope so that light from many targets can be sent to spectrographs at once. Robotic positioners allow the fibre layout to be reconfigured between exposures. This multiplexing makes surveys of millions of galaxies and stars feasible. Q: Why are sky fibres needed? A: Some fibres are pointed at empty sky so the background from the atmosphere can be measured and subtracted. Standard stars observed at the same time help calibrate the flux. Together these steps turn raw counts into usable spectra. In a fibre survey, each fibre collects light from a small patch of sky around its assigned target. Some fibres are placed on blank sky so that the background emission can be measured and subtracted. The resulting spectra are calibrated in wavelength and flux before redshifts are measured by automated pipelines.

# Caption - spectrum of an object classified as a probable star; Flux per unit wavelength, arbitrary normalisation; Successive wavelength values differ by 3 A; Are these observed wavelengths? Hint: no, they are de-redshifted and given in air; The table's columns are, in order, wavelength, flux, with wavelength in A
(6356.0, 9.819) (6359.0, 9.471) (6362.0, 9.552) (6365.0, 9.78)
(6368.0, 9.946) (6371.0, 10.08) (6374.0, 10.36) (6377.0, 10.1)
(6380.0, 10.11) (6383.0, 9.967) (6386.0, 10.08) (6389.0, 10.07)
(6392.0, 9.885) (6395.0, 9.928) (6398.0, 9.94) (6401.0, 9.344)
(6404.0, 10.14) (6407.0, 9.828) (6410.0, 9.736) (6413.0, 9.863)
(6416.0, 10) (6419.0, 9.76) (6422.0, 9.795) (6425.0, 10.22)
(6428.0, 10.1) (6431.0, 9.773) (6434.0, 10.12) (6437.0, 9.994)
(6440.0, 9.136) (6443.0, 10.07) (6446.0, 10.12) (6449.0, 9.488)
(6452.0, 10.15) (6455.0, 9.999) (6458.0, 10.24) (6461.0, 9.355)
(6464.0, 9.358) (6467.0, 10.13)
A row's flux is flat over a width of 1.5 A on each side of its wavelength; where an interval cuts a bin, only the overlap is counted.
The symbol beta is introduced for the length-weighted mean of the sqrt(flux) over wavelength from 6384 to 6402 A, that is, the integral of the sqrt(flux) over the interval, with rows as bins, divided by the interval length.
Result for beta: 3.145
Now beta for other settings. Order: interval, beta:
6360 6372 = 3.133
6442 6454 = 3.155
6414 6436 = 3.157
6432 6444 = 3.133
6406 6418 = 3.139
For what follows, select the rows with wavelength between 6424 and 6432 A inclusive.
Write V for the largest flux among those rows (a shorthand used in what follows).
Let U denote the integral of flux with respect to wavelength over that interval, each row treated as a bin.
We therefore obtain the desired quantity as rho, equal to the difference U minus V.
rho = 70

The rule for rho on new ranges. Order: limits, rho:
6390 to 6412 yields 206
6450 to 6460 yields 90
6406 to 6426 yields 187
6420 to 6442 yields 207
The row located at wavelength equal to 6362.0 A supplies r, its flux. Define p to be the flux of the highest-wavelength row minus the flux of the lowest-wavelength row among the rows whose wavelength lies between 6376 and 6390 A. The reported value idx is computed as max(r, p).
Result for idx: 9.55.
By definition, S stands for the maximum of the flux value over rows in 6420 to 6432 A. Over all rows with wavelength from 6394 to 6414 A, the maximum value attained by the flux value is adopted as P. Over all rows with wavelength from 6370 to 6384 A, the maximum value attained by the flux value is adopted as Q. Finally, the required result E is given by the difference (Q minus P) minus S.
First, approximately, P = 10.14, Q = 10.36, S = 10.22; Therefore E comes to -10.0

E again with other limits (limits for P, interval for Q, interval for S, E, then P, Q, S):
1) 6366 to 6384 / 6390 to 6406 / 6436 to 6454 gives -10.4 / 10.36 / 10.14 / 10.15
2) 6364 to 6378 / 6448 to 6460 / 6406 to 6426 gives -10.3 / 10.36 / 10.24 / 10.22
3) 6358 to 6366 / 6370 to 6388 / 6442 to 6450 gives -9.5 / 9.78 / 10.36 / 10.12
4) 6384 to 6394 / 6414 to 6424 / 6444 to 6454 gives -10.2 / 10.08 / 10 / 10.15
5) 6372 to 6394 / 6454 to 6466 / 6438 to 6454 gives -10.3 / 10.36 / 10.24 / 10.15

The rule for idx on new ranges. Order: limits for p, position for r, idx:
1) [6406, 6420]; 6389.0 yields 10.07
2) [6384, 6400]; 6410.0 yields 9.74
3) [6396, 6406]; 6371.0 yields 10.08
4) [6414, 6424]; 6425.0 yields 10.22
